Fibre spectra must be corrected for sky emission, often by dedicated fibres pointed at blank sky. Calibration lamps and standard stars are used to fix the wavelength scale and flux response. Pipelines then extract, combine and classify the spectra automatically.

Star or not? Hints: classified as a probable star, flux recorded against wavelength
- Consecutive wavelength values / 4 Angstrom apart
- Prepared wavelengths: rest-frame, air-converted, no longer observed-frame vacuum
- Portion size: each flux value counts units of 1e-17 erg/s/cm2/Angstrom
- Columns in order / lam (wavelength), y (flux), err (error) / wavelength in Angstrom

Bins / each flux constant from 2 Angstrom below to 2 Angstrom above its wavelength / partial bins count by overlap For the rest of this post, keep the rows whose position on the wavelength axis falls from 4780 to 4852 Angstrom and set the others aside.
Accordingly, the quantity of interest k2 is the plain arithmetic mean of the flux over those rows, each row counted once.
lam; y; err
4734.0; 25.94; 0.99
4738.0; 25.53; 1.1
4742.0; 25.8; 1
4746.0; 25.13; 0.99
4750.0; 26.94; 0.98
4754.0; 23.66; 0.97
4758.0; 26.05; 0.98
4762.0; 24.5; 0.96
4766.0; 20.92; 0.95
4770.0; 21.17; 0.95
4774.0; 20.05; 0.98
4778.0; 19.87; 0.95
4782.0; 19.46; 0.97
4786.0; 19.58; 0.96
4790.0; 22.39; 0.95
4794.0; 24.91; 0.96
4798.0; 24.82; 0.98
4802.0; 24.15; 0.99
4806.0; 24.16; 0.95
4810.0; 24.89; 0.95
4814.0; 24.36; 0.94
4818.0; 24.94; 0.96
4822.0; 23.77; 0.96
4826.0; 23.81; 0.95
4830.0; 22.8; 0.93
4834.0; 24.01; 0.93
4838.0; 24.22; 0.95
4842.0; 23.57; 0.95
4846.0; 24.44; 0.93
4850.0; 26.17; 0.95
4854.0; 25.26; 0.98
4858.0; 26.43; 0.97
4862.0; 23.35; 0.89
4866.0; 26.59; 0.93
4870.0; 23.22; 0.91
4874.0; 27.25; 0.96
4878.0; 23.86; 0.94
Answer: 23.7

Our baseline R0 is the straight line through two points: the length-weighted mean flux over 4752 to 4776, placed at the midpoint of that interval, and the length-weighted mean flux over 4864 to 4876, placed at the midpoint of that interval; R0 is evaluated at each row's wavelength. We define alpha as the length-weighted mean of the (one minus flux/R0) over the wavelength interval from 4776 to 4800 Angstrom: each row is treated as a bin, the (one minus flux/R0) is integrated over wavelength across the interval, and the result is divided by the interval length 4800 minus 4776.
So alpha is 0.07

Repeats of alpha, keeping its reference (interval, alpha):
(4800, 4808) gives -0.01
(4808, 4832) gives 0.01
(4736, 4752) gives -0.17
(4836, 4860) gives 0.00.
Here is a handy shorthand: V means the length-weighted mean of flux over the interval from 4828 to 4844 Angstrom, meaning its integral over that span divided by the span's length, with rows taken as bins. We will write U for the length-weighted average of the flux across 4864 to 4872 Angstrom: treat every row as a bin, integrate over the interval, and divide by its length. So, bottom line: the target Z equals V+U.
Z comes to 48.6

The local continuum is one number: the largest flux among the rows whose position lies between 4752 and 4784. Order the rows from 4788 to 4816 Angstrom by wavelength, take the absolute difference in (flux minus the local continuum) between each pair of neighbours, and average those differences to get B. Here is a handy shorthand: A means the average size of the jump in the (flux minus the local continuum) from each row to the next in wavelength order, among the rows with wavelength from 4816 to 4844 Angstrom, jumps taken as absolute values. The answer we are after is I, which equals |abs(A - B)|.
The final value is 0.0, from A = 0.7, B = 0.8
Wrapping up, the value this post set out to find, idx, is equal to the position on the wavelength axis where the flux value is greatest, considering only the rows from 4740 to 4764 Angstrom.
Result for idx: 4750.0 Angstrom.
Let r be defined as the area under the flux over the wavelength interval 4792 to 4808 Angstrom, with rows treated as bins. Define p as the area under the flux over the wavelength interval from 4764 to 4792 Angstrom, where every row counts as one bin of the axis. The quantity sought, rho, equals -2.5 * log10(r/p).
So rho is 0.4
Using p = 574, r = 392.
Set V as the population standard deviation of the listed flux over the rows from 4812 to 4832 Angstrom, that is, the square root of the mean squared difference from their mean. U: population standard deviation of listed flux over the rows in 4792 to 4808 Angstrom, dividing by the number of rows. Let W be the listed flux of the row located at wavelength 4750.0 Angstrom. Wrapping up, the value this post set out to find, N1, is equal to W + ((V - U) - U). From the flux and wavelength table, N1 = 27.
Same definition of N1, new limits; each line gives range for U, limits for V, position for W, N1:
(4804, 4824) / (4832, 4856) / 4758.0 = 26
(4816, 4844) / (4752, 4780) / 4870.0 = 24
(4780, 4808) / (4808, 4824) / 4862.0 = 19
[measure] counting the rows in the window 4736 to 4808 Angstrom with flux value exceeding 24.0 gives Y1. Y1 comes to 10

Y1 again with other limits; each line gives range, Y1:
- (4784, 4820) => 7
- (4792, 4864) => 13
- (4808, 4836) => 4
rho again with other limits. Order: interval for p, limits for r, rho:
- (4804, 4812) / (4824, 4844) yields -1.0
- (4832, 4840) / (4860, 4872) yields -0.5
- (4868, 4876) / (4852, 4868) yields -0.8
